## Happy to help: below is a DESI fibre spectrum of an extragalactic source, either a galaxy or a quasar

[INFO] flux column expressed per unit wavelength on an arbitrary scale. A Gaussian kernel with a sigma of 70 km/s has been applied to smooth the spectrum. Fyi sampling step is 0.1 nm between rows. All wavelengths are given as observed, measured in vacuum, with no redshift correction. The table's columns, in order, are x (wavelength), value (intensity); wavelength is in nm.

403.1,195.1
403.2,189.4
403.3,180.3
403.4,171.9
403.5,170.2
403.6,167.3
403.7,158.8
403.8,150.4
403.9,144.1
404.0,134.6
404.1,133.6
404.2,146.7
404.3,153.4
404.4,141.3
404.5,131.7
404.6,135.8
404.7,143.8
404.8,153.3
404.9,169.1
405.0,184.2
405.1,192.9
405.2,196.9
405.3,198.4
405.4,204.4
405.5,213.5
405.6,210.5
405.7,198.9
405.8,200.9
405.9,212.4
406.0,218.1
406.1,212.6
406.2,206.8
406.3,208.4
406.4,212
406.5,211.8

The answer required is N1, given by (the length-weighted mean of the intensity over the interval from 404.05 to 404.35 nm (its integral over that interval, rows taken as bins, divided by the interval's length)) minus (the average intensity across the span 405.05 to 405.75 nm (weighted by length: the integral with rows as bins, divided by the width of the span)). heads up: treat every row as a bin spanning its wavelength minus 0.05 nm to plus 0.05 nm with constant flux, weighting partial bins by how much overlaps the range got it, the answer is -58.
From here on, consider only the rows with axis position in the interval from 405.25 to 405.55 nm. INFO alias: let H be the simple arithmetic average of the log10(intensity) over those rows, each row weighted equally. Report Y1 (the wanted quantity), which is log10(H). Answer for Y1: 0.36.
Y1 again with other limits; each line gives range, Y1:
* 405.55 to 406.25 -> 0.37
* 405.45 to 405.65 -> 0.37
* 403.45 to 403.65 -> 0.35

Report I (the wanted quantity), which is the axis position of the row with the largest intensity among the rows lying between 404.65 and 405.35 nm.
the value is 405.3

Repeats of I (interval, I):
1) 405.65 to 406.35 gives 406.0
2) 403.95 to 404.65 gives 404.3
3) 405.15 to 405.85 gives 405.5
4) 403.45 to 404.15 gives 403.5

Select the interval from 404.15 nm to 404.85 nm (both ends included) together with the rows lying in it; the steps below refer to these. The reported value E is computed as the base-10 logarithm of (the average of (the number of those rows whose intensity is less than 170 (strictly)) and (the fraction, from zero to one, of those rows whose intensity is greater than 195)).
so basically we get 0.5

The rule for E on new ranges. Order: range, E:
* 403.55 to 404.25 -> 0.5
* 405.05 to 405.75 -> -0.4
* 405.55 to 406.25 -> -0.3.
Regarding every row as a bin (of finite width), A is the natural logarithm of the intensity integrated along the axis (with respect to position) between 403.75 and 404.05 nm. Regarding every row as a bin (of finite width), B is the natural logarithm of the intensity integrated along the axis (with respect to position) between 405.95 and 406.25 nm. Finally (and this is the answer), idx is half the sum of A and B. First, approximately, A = 1.49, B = 1.61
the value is 1.55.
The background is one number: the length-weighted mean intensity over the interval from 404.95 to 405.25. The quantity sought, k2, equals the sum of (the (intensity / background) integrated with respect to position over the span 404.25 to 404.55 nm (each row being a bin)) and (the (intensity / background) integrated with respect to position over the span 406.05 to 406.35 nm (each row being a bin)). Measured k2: 0.55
